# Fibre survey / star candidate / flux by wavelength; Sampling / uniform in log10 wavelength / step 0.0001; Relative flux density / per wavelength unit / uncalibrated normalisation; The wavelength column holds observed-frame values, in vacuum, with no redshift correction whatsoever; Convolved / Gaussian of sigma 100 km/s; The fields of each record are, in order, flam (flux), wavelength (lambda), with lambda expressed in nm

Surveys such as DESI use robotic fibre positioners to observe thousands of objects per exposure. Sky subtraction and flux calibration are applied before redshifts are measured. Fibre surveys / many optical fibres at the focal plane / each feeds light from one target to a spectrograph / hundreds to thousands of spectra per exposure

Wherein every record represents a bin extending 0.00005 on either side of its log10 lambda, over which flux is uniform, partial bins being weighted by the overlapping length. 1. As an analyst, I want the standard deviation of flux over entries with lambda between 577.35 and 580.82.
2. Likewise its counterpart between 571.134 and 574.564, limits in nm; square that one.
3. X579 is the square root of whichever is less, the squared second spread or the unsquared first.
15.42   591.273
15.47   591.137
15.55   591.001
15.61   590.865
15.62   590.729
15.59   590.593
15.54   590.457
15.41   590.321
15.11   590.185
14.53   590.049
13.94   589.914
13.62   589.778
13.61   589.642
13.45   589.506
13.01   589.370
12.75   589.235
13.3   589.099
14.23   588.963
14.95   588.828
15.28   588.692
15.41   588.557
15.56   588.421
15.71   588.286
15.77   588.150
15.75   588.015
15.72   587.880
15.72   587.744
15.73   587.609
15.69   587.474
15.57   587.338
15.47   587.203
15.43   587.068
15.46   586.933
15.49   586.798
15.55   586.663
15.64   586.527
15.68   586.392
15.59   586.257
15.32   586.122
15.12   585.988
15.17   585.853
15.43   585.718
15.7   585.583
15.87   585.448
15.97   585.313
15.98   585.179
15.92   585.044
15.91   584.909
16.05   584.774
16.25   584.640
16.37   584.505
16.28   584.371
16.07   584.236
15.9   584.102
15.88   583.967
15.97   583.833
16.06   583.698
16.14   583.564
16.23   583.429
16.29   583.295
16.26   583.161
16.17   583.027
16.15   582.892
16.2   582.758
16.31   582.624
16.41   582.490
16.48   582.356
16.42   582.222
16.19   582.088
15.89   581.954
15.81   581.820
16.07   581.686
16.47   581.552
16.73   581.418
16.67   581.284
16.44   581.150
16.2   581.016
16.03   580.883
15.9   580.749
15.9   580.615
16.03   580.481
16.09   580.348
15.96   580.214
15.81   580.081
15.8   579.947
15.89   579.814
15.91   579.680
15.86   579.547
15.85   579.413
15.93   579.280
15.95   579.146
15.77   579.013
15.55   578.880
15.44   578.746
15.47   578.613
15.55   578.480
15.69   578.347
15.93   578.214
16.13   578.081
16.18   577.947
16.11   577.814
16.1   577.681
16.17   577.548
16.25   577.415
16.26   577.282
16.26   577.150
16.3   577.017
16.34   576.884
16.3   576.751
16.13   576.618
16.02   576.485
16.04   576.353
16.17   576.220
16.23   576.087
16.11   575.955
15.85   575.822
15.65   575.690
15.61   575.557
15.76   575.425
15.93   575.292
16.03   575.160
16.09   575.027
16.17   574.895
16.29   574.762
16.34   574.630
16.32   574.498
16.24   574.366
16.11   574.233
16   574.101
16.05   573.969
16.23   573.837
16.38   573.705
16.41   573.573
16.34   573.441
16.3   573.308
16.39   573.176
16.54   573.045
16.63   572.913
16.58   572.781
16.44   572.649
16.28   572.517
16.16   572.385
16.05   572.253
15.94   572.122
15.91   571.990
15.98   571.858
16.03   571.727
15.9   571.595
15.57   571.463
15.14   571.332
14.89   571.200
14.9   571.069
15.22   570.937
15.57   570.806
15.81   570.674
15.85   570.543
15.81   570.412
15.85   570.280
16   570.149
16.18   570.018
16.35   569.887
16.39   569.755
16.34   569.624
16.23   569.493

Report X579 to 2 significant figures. 0.40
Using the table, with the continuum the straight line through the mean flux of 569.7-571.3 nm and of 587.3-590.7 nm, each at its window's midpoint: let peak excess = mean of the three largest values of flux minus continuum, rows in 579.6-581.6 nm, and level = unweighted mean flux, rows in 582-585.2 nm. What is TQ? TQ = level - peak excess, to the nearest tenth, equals 14.7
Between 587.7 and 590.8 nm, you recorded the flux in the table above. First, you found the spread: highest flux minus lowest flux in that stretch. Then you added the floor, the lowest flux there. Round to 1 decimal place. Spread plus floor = 15.8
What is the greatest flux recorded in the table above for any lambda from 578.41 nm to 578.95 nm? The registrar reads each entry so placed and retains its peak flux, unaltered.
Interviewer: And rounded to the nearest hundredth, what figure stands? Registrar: 15.55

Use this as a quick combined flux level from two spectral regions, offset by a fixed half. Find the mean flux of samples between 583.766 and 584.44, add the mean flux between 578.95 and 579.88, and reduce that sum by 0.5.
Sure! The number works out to 31.4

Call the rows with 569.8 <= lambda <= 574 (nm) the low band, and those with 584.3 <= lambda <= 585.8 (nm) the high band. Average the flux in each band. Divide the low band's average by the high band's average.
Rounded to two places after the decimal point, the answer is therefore 1.00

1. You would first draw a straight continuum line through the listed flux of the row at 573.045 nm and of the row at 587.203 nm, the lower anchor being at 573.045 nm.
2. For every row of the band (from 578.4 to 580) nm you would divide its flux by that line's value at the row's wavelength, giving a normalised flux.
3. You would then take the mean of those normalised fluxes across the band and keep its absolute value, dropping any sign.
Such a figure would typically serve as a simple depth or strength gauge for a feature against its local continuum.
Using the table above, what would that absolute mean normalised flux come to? 0.980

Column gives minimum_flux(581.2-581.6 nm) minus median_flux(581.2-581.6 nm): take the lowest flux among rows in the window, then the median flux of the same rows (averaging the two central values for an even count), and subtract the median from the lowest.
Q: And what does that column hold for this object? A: -0.20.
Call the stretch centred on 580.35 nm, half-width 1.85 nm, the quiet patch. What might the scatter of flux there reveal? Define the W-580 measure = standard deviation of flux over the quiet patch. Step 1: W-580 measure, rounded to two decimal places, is 0.31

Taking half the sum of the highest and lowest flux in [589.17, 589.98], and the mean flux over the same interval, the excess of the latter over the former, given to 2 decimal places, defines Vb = 0.05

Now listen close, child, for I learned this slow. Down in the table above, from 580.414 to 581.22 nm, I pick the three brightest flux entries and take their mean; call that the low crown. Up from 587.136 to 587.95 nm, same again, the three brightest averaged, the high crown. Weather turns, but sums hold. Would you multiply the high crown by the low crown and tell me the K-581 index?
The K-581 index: 255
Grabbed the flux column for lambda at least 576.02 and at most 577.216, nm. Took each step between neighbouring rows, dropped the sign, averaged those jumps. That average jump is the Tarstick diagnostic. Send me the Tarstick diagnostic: 0.08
